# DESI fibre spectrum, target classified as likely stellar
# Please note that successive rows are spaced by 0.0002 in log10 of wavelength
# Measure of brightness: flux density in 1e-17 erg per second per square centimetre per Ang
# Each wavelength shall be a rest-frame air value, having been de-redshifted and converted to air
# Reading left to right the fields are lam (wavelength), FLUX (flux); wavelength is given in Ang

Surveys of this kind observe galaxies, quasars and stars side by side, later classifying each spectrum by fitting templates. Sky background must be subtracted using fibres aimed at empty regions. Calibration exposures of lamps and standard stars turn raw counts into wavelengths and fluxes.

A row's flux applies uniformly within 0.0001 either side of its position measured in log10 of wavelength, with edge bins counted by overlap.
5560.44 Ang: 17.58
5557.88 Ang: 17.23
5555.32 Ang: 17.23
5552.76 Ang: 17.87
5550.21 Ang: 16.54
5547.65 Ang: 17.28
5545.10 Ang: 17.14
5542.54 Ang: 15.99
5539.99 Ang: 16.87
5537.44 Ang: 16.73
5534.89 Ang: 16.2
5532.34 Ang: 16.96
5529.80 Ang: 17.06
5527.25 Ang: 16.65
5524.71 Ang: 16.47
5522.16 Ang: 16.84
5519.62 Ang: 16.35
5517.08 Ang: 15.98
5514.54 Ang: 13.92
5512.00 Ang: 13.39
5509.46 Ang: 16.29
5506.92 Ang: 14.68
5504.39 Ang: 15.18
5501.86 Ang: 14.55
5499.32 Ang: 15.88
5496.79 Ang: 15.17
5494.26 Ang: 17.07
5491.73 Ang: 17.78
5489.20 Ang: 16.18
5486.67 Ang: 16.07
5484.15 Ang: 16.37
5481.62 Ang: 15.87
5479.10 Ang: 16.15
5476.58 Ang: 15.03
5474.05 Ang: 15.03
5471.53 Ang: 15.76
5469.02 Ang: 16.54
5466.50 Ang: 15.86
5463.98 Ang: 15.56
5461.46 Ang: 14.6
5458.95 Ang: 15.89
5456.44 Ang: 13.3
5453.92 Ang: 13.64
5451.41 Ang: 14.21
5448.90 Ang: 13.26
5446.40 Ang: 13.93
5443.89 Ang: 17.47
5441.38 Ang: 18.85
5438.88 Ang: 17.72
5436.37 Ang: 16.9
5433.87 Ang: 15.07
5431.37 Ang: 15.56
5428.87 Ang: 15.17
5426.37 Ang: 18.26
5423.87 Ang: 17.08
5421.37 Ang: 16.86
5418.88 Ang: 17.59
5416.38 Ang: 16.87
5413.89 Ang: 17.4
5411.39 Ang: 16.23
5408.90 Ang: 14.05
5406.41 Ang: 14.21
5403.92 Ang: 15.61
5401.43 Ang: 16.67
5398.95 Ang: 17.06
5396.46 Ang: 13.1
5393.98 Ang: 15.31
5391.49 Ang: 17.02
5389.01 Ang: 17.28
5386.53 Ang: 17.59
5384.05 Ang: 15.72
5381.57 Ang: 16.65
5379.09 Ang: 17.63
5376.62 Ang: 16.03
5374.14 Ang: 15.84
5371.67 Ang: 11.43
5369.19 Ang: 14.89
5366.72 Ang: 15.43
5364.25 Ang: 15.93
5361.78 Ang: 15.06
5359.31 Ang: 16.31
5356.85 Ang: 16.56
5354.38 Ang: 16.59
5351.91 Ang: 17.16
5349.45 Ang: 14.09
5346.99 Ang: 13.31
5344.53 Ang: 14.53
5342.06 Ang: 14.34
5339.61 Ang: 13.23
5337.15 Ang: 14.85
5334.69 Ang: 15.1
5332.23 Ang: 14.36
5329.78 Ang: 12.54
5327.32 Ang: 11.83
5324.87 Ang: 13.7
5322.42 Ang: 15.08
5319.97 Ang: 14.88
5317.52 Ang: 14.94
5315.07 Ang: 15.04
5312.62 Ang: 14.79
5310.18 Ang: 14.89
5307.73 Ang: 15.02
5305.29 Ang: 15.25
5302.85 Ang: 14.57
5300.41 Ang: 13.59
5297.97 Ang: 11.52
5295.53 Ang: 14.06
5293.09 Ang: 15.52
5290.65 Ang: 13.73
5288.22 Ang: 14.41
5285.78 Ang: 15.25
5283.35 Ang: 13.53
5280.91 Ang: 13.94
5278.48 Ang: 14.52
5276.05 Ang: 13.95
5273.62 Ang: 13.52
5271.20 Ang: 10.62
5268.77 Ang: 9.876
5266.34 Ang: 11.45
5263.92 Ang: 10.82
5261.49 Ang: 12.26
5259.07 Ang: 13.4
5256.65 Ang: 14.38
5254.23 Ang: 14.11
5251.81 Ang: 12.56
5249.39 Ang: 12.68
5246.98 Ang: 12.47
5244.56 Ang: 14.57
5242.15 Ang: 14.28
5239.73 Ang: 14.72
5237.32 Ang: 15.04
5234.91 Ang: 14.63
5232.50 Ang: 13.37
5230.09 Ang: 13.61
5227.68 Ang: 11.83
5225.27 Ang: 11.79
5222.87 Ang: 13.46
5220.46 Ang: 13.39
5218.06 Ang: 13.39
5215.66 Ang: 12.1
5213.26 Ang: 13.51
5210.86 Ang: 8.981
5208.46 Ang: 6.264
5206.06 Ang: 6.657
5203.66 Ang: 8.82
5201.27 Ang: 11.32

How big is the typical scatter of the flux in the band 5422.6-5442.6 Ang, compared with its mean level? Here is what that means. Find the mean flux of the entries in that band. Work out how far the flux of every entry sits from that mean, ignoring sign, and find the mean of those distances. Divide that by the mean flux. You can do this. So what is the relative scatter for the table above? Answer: 0.0695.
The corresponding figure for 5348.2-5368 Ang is 0.0487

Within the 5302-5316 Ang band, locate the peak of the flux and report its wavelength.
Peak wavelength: 5305.29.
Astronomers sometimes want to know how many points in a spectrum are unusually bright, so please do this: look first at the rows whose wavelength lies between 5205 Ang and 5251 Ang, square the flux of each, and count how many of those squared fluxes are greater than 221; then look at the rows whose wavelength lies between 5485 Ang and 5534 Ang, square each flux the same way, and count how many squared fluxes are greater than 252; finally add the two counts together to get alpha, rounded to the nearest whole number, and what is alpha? 14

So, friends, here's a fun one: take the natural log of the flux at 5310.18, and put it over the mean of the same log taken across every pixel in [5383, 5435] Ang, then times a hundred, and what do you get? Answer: 97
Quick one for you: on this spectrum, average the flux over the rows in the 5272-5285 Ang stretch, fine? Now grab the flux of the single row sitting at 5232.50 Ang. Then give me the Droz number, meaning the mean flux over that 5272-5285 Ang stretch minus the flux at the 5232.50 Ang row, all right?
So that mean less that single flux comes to 0.5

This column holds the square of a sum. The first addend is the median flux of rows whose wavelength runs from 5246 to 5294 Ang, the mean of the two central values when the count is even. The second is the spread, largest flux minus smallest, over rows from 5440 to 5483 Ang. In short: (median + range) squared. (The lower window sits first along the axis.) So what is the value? 365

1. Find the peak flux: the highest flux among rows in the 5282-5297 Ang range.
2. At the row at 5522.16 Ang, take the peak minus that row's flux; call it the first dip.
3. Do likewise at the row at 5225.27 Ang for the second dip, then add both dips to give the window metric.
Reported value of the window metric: 2.4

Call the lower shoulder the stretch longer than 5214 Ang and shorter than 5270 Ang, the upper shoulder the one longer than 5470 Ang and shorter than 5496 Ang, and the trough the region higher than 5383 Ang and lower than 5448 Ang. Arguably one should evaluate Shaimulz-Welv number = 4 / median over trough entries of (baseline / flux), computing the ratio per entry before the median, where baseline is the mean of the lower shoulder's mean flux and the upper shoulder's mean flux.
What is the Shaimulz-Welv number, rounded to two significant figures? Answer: 4.6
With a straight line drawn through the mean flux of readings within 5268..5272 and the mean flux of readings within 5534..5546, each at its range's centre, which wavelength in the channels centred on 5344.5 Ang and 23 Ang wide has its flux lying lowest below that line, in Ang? 5346.99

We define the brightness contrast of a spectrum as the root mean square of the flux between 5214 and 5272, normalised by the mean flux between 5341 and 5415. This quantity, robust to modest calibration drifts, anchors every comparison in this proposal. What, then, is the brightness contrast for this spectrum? 0.83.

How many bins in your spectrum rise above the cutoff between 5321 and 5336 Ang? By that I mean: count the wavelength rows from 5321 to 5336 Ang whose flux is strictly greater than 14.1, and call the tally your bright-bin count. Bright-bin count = 3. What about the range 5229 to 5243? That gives 4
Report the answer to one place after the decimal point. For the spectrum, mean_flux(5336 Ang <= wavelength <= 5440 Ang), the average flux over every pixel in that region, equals 15.8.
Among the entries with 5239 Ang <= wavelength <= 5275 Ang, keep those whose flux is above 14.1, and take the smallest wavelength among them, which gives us 5239.73 Ang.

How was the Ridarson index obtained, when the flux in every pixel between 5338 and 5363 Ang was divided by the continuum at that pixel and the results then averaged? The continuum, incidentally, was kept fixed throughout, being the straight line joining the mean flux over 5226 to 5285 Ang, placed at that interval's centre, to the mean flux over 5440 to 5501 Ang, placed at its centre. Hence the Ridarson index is 1.059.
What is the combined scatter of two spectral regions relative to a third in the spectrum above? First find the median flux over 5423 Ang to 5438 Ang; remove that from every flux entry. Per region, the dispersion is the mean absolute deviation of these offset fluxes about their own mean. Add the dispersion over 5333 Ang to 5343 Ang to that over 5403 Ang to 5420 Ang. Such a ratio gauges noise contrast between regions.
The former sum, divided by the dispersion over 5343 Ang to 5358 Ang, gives 1.3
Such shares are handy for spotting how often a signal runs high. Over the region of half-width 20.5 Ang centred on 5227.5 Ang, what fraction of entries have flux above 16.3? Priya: 0.00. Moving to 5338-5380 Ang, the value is 0.29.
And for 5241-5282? 0.00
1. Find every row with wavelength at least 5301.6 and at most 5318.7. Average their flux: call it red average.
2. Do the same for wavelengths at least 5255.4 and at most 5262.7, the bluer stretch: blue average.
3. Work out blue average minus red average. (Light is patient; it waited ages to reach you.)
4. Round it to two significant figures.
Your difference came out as -1.6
